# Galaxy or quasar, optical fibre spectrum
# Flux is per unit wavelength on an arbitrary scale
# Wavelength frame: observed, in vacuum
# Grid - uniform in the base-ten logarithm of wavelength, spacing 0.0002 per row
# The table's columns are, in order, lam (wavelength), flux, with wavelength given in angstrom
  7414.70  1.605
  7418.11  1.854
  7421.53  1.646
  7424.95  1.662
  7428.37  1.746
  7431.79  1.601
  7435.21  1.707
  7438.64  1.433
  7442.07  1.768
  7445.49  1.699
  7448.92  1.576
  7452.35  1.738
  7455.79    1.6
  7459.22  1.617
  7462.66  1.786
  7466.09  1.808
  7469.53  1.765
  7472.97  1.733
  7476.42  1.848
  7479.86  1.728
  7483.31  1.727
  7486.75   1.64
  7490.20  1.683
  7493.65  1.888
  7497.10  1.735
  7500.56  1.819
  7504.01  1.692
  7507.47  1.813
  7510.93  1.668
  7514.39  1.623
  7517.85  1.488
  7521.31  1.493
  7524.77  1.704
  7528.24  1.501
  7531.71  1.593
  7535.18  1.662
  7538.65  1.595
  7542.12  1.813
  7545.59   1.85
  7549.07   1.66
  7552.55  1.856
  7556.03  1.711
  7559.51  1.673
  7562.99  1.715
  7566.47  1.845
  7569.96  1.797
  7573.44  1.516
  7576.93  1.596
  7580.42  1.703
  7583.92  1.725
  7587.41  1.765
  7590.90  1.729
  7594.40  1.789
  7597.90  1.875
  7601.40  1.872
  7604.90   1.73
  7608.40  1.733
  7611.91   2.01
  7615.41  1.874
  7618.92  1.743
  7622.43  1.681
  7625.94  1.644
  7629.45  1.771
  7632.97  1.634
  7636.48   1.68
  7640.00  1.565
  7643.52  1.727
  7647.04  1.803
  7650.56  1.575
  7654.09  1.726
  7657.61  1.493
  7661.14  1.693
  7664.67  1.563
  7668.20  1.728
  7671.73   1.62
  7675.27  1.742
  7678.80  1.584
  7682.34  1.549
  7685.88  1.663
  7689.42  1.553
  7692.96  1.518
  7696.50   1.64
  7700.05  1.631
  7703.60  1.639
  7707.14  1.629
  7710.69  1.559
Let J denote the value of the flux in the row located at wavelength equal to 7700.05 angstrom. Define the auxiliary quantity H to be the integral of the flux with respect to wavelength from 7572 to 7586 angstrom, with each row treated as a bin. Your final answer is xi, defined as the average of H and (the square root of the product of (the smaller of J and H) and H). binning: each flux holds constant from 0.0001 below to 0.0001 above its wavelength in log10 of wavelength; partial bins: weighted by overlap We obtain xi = 14.5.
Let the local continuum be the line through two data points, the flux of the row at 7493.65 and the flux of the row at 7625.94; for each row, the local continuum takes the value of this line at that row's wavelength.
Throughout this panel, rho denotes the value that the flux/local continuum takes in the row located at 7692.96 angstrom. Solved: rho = 1.0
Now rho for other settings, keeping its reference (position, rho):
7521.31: 0.8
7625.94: 1.0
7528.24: 0.8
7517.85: 0.8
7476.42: 1.0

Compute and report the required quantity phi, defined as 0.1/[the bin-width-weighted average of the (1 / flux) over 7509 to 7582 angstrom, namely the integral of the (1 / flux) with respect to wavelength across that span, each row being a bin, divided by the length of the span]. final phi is 0.166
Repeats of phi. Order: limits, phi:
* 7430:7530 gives 0.168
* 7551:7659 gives 0.172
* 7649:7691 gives 0.162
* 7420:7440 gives 0.163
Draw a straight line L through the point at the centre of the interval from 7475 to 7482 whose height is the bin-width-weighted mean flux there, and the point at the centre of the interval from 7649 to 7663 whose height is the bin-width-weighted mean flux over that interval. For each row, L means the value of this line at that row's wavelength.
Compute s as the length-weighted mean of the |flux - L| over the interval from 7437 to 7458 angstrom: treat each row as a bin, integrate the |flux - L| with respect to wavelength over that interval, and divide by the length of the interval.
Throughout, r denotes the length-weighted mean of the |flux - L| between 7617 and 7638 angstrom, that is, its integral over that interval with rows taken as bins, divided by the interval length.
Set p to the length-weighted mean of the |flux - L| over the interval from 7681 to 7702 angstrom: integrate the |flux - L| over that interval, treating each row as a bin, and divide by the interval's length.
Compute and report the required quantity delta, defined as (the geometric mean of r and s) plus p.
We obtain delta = 0.15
